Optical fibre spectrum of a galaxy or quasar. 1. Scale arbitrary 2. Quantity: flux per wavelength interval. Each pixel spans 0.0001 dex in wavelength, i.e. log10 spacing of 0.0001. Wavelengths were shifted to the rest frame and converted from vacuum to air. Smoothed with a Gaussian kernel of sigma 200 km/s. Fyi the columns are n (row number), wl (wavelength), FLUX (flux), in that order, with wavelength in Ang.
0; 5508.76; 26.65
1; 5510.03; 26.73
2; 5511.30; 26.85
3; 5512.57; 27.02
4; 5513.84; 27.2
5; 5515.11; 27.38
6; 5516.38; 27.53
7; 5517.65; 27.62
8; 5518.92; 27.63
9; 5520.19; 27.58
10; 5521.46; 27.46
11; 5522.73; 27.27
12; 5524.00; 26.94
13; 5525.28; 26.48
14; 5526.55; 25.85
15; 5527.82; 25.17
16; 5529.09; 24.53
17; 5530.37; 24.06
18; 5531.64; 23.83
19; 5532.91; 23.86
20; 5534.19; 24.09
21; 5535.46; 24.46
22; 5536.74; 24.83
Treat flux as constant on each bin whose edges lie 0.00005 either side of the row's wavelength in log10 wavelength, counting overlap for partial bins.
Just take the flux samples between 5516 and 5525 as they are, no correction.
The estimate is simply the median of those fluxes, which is 28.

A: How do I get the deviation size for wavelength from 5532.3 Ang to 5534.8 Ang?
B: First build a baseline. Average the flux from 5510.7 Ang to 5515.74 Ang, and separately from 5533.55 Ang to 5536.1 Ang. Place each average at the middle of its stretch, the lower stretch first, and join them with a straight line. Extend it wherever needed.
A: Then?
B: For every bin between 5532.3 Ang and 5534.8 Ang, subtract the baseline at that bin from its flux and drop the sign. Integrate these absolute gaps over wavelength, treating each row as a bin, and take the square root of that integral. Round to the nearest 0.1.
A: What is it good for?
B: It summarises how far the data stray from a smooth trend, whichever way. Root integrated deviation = 1.1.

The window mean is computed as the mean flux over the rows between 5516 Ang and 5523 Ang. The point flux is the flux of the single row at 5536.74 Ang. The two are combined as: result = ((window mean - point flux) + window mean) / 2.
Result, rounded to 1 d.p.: 15.1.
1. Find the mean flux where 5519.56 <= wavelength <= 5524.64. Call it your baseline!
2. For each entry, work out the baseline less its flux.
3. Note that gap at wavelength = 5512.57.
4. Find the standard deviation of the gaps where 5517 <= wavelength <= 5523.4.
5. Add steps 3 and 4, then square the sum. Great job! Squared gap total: 0.2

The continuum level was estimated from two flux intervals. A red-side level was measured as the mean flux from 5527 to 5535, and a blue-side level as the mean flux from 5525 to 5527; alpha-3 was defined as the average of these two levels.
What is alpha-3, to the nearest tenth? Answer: 25.2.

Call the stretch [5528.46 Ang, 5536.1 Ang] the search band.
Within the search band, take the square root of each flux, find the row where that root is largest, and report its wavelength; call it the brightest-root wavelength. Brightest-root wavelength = 5529.09 Ang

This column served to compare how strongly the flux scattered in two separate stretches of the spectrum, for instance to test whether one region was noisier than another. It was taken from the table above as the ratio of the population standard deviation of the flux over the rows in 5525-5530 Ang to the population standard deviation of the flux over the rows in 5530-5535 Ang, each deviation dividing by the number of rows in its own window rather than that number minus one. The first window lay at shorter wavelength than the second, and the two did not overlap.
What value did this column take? 6.3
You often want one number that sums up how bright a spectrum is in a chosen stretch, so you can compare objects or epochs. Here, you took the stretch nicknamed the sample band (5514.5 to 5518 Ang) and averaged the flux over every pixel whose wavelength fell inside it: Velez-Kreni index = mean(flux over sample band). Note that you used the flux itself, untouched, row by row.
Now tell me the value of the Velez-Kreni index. 27.5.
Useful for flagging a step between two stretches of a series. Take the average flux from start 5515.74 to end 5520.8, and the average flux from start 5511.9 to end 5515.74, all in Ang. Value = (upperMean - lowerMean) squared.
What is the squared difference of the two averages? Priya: 0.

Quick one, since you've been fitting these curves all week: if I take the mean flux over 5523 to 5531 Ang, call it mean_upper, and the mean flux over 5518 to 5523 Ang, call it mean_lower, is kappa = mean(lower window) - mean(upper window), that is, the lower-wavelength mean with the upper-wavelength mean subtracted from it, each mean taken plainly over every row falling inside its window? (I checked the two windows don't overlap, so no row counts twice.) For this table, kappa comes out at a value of 2.0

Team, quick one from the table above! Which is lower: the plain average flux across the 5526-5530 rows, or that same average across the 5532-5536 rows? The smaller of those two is 24.1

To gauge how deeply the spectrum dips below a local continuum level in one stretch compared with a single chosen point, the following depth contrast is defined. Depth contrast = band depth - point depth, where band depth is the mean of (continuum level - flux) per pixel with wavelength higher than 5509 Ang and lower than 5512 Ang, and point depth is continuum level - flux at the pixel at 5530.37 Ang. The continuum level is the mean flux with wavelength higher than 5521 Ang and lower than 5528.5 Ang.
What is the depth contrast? -2.7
